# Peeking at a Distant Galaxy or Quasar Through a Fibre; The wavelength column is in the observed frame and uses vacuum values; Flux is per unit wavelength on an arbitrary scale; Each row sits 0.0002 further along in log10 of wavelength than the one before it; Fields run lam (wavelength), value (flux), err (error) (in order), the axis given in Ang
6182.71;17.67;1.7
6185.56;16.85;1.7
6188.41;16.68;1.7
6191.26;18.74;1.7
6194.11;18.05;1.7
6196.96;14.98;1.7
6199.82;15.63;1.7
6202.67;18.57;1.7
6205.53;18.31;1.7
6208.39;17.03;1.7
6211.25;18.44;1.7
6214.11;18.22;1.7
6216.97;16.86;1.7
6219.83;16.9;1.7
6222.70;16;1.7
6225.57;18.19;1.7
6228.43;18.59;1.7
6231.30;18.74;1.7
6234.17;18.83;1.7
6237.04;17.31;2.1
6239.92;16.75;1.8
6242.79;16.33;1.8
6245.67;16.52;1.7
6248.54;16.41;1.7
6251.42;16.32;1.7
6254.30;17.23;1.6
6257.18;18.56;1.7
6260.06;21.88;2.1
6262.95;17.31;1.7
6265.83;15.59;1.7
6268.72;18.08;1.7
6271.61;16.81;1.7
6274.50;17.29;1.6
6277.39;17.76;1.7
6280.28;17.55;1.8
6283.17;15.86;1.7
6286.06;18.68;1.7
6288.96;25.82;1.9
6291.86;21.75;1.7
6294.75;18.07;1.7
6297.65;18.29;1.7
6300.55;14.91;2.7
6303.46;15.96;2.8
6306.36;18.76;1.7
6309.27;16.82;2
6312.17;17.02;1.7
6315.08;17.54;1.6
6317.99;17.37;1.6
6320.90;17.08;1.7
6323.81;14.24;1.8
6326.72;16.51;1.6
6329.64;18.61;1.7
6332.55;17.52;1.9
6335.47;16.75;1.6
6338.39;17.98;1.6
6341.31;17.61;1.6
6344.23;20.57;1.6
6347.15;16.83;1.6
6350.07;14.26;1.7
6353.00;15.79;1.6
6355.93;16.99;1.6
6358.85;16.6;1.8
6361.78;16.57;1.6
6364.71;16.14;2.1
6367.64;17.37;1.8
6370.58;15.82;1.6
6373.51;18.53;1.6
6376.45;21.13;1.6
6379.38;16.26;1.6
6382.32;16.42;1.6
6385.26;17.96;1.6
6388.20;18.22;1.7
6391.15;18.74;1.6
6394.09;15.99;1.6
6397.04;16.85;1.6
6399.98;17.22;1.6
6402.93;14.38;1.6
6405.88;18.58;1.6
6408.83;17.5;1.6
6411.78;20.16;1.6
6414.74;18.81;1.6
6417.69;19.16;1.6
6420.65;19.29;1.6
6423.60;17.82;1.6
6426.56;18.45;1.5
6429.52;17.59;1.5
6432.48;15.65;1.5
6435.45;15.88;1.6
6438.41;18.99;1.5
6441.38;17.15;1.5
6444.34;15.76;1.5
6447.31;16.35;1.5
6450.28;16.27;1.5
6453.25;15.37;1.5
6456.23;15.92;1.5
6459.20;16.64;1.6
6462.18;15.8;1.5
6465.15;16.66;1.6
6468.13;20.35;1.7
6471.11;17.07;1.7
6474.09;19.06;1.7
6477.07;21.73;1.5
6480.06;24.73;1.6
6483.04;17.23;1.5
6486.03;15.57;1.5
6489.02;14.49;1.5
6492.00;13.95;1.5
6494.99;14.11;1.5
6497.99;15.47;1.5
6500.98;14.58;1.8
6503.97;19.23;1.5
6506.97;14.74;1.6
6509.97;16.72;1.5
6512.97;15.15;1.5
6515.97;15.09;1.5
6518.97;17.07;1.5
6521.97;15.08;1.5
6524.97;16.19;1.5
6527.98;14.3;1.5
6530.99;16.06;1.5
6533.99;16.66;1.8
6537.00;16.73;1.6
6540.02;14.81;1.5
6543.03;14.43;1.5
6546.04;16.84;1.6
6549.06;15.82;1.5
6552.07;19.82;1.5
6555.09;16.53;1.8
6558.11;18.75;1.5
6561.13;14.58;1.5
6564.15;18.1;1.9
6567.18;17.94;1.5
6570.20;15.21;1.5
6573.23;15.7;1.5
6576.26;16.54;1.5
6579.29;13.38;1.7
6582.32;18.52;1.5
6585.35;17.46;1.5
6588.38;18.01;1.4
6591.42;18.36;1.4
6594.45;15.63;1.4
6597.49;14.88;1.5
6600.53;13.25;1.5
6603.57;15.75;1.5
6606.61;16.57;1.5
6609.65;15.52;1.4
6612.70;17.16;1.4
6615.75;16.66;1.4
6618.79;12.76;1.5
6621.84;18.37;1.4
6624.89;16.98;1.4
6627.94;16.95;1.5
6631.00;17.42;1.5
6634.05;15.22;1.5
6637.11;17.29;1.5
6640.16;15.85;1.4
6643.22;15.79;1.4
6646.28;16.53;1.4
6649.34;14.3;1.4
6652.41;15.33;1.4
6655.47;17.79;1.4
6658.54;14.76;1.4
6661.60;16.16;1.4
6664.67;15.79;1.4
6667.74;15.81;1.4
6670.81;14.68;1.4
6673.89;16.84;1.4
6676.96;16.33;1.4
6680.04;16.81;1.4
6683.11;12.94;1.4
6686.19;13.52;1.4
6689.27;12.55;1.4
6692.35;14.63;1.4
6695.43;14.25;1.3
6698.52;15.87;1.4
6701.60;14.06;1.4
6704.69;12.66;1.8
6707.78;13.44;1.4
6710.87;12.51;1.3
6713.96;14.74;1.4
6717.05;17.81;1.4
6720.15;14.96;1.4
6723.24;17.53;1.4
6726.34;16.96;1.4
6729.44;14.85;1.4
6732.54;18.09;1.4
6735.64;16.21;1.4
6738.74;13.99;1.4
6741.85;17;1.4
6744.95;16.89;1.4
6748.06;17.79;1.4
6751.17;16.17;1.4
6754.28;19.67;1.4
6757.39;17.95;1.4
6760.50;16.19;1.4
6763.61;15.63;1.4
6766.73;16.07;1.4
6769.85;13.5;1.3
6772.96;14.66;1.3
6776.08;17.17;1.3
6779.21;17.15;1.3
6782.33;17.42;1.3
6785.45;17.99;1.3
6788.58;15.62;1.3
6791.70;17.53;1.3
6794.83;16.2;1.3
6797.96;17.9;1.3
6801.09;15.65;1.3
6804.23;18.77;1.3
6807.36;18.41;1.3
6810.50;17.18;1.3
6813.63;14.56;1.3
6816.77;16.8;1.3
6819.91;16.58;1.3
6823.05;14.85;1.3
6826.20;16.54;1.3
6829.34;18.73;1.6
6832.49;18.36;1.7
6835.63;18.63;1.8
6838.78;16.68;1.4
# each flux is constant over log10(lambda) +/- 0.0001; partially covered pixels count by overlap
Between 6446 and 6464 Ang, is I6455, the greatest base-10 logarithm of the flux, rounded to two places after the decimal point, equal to 1.22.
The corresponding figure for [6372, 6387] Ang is 1.32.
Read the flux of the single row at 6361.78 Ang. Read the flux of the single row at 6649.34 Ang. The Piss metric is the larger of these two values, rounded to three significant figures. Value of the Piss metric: 16.6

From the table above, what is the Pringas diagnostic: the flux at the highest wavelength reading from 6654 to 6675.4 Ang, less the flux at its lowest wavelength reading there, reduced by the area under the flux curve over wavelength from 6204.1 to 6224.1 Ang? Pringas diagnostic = -349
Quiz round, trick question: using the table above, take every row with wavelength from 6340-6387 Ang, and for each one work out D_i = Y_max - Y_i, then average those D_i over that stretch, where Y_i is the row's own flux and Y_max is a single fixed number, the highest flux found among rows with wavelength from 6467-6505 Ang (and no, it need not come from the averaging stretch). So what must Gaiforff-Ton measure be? 7.55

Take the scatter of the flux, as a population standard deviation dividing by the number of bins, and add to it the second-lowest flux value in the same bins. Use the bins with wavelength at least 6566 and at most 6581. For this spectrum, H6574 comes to 16.7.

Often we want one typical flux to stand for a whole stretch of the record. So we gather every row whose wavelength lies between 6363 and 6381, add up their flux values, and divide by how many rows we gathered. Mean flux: 17.5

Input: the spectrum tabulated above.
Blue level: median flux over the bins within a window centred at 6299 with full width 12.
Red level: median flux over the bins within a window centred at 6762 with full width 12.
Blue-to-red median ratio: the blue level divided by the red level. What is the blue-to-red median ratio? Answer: 1.05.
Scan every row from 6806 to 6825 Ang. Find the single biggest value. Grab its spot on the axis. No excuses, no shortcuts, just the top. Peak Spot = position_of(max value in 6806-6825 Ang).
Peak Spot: 6807.36 Ang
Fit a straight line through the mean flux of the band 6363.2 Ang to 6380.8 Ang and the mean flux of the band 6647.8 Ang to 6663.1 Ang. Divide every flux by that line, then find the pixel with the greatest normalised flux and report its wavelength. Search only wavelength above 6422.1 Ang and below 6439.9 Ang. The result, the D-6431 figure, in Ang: 6438.41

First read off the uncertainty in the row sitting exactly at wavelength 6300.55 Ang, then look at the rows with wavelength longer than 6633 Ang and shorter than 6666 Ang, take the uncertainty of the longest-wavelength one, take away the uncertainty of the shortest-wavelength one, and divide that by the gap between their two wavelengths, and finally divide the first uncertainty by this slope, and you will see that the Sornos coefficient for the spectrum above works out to -827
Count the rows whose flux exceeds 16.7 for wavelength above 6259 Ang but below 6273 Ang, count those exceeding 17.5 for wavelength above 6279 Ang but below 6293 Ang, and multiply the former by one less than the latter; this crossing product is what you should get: 12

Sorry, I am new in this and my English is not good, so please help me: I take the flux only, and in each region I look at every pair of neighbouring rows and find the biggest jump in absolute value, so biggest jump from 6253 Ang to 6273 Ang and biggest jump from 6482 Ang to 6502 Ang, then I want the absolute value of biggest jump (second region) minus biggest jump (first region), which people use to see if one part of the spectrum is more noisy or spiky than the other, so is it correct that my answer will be 2.9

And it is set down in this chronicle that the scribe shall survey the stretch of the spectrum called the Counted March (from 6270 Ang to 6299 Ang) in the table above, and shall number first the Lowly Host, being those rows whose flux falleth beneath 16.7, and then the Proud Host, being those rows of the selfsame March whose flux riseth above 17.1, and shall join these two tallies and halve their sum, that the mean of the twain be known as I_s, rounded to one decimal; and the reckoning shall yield 4.5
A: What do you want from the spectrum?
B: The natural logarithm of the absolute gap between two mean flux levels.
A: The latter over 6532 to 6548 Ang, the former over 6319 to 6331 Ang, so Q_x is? -0.3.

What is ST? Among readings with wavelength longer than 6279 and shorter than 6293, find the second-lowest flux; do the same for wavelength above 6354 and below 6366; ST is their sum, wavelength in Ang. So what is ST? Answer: 34.1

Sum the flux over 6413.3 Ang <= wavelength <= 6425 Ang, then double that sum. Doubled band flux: 150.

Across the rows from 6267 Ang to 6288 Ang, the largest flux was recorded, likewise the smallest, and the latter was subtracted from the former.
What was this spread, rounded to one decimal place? 2.8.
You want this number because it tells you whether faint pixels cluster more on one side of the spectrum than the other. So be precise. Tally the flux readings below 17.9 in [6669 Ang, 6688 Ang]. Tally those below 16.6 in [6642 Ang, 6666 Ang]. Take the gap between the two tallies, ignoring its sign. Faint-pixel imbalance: 1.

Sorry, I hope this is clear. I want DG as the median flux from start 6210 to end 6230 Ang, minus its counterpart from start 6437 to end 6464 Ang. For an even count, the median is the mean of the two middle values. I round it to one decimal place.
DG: 1.9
